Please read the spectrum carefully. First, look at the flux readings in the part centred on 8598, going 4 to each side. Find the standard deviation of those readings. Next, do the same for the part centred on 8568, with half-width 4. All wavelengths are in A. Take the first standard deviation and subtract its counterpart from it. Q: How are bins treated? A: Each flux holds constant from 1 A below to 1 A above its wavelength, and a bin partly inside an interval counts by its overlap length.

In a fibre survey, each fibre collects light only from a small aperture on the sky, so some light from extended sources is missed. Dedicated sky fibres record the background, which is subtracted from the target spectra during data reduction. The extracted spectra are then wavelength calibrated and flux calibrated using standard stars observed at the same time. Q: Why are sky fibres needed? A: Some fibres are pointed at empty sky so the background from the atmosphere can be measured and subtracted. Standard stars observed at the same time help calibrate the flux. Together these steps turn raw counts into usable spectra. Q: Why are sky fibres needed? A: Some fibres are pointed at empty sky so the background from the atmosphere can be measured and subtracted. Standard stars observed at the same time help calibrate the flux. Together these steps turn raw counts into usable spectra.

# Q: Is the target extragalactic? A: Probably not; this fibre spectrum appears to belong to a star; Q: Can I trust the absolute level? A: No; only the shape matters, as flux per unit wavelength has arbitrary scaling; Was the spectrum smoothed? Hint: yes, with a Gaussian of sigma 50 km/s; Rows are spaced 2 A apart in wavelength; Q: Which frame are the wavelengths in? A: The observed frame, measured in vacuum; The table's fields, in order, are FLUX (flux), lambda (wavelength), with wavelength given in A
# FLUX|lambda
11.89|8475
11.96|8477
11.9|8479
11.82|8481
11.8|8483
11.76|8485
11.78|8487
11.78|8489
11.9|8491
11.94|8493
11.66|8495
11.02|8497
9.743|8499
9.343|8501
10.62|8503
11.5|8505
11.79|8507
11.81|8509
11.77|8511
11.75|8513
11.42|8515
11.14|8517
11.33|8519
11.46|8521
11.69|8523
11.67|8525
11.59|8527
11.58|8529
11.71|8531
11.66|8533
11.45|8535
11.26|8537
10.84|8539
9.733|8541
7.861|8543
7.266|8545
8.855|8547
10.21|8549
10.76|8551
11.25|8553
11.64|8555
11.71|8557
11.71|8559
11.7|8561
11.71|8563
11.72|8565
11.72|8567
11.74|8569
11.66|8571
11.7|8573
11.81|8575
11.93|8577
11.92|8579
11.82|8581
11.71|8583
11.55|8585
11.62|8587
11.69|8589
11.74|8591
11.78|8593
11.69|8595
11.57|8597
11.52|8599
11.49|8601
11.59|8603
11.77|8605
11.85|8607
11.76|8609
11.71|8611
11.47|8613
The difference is 0.05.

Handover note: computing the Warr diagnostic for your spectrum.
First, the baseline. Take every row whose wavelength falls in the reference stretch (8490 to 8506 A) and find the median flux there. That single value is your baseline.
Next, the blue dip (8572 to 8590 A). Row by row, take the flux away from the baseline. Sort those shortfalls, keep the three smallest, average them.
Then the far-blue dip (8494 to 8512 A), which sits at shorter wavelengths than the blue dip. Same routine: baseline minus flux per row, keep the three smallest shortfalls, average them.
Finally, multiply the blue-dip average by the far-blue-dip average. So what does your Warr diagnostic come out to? 0.33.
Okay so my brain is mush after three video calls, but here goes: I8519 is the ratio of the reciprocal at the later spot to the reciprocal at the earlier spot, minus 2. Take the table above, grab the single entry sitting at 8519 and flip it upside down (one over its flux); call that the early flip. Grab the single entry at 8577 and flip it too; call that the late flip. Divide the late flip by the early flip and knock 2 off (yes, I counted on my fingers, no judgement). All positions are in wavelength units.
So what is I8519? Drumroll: -1.05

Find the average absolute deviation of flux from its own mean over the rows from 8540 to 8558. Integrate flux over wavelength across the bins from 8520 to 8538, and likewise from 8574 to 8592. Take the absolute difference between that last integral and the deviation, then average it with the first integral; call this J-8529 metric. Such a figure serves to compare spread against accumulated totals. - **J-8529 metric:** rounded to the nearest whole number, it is 209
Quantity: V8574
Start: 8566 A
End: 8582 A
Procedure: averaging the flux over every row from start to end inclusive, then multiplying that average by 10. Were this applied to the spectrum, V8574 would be 117.9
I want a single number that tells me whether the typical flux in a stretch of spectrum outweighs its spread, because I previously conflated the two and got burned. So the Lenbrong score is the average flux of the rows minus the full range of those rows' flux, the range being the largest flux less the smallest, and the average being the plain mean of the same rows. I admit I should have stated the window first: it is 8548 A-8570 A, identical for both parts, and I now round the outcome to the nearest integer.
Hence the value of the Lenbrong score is 10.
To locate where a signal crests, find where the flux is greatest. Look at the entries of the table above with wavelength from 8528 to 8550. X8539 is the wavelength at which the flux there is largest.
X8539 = 8531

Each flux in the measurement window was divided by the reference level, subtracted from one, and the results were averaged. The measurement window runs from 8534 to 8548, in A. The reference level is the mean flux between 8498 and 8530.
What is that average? 0.15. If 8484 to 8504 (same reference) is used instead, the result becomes 0.01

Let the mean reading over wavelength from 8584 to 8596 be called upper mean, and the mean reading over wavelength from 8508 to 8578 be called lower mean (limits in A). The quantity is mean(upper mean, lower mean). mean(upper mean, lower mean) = 11.4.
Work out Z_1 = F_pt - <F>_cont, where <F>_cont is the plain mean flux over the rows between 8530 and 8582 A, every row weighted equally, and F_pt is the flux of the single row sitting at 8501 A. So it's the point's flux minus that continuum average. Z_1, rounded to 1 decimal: -1.7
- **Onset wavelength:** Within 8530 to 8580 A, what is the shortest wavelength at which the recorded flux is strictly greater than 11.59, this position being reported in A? 8531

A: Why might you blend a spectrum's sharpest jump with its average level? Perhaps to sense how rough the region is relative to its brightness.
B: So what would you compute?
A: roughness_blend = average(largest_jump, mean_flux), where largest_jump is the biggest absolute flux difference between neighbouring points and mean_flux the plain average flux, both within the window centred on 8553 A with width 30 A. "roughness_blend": 6.2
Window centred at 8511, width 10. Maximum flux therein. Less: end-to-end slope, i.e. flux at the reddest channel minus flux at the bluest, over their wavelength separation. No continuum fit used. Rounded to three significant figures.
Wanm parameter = 11.9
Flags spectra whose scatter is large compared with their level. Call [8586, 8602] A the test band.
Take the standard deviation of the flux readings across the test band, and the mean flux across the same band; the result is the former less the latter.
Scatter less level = -11.5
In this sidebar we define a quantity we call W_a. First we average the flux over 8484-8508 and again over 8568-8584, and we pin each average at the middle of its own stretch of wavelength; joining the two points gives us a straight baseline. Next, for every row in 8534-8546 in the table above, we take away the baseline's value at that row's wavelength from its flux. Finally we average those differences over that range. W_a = -1.8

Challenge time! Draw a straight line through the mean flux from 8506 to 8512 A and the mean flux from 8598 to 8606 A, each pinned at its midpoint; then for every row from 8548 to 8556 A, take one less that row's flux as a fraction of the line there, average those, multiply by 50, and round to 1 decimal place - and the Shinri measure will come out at 3.1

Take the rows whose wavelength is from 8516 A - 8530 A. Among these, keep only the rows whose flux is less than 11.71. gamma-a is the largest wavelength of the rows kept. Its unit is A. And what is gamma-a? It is 8529 A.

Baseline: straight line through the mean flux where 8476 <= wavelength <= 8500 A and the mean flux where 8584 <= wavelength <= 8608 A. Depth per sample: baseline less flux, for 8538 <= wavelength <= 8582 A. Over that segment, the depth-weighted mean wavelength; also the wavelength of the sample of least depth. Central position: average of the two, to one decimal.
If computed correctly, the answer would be 8559.5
